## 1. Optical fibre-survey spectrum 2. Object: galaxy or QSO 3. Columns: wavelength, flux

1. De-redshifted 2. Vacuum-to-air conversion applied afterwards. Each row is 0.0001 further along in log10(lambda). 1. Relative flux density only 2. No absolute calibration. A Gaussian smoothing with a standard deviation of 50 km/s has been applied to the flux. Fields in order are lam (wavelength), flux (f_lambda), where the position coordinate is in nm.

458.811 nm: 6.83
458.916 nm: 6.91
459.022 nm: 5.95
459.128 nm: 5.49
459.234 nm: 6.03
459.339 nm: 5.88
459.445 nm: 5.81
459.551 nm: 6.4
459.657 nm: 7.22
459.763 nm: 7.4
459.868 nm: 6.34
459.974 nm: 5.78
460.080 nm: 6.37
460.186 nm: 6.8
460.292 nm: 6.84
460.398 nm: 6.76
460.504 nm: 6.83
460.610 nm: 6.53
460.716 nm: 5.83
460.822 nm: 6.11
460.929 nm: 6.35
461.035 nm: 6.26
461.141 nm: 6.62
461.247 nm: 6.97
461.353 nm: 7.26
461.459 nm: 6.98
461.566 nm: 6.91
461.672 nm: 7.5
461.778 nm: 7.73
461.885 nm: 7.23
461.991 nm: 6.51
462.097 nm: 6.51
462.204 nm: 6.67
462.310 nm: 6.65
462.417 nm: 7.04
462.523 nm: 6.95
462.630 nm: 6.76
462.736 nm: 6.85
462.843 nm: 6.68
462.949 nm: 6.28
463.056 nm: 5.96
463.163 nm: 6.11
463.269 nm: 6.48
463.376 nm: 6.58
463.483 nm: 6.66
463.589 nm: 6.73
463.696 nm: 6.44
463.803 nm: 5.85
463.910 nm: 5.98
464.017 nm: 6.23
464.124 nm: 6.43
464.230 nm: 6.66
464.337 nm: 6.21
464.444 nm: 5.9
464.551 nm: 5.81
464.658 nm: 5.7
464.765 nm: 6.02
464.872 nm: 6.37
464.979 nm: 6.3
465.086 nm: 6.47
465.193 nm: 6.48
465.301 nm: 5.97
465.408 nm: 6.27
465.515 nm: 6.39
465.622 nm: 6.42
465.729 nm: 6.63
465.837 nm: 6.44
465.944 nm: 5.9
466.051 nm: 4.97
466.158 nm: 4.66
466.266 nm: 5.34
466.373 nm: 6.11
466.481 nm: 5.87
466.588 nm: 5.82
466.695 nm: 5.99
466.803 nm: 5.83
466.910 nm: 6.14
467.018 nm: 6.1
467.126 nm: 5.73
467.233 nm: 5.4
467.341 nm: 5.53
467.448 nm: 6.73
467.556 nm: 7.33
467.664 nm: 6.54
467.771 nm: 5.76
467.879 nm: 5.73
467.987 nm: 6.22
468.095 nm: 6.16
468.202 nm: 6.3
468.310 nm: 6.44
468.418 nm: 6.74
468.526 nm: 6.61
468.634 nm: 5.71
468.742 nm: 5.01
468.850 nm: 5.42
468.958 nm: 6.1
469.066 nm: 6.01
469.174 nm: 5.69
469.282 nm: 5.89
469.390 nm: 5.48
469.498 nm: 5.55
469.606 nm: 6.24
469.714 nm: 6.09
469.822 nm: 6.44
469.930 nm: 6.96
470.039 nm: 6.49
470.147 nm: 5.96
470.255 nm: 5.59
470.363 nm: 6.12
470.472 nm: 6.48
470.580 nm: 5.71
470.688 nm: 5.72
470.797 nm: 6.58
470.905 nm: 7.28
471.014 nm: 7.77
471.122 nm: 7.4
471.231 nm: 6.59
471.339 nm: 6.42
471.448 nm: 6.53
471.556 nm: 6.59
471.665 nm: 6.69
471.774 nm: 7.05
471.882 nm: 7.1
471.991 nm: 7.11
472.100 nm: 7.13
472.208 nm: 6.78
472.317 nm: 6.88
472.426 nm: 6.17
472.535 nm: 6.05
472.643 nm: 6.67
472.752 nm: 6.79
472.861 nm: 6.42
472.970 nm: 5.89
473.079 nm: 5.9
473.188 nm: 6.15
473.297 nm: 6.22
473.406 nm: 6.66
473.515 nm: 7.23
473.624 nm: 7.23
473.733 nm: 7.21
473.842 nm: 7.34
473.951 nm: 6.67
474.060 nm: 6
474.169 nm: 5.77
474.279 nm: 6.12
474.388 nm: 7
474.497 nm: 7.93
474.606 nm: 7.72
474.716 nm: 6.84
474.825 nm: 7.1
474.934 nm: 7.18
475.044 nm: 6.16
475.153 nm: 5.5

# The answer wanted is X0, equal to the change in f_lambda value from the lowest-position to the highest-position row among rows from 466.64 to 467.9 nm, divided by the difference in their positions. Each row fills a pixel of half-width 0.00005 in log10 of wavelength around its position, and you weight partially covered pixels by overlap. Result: -0.2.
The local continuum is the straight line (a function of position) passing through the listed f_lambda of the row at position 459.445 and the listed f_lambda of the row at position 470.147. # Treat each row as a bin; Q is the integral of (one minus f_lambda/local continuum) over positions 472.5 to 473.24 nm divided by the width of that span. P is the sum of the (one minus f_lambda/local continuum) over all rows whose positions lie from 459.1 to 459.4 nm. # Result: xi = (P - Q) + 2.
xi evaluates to 2.05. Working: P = 0.00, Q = -0.05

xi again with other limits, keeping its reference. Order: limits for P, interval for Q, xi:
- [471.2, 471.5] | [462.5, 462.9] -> 1.89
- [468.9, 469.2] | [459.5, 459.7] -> 2.17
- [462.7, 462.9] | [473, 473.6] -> 1.76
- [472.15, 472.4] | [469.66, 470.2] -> 1.79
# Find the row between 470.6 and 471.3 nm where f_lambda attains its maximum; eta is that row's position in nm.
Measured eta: 471.014 nm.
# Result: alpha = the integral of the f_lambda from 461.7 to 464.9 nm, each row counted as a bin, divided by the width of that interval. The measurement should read 6.5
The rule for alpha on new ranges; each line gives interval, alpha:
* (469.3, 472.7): 6.5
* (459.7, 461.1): 6.5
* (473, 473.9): 6.7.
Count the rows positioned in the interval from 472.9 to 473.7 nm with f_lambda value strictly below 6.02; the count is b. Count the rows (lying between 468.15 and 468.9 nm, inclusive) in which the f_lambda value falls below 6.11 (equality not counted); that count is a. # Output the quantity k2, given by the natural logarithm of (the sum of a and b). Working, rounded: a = 3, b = 2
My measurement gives 1.61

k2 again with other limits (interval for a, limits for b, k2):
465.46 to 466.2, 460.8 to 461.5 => 1.10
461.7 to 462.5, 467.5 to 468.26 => 0.69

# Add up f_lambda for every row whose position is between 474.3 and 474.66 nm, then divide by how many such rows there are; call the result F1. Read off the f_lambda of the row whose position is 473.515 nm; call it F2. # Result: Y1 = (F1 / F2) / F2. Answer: 0.144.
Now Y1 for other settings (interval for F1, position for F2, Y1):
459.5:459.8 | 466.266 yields 0.246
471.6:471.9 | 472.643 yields 0.156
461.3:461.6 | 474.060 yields 0.196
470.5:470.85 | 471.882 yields 0.119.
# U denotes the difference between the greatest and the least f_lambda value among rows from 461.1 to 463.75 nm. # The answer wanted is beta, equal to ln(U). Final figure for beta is 0.57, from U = 1.77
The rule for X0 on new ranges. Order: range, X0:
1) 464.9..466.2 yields -1.4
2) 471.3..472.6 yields -0.3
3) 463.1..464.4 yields 0.1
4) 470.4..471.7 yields 0.2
